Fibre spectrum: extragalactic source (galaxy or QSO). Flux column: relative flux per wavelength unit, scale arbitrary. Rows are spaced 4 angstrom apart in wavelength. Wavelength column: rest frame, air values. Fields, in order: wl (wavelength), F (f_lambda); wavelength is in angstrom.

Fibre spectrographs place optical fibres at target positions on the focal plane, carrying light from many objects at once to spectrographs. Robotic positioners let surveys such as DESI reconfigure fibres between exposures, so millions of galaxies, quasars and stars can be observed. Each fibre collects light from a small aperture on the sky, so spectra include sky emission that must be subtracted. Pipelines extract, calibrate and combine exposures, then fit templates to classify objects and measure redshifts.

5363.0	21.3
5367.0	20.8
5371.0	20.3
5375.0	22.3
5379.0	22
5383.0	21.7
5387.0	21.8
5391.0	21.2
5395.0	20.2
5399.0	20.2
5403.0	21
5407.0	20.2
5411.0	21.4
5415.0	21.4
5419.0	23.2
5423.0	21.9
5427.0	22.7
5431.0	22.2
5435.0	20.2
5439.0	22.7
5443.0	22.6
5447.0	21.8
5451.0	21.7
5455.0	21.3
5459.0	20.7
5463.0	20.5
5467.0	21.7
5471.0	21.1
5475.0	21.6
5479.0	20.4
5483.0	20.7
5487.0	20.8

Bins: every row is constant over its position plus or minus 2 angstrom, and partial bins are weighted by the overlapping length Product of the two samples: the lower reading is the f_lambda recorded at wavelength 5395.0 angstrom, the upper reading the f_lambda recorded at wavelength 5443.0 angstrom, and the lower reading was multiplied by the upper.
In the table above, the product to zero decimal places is 457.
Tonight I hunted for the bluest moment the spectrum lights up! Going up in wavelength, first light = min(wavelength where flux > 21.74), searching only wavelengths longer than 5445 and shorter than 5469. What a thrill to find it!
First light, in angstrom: 5447.0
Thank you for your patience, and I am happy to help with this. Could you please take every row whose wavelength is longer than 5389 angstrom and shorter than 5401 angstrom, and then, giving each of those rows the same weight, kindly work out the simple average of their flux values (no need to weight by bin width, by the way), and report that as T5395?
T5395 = 20.5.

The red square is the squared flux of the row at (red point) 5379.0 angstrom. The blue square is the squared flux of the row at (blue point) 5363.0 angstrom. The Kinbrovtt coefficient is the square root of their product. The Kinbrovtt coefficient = 469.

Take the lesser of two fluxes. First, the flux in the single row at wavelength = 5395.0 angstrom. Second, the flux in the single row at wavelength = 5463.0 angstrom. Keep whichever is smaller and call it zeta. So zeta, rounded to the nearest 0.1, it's 20.2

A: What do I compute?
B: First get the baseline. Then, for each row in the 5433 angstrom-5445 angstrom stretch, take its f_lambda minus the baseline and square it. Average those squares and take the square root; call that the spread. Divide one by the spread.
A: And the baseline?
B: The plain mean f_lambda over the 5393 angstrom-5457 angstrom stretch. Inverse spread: 0.84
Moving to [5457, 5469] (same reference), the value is 1.28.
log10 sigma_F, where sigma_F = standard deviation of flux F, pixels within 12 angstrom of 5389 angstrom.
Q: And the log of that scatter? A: -0.1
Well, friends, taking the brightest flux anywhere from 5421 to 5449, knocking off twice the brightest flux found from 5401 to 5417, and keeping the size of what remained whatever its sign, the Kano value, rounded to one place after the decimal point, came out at 20.1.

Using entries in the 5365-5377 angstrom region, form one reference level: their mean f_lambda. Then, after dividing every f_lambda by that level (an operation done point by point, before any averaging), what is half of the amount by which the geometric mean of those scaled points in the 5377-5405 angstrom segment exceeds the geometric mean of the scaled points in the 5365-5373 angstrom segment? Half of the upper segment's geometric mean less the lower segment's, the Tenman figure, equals 0.014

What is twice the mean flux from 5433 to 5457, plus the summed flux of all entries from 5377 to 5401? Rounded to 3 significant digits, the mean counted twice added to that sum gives 171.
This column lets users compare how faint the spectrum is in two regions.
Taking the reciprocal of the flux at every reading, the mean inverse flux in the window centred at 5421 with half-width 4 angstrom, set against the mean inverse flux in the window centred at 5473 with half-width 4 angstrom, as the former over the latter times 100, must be 95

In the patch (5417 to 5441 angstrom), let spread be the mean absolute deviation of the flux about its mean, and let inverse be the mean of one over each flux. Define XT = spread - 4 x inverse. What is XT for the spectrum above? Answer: 0.55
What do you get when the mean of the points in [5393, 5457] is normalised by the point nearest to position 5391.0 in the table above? 1.02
